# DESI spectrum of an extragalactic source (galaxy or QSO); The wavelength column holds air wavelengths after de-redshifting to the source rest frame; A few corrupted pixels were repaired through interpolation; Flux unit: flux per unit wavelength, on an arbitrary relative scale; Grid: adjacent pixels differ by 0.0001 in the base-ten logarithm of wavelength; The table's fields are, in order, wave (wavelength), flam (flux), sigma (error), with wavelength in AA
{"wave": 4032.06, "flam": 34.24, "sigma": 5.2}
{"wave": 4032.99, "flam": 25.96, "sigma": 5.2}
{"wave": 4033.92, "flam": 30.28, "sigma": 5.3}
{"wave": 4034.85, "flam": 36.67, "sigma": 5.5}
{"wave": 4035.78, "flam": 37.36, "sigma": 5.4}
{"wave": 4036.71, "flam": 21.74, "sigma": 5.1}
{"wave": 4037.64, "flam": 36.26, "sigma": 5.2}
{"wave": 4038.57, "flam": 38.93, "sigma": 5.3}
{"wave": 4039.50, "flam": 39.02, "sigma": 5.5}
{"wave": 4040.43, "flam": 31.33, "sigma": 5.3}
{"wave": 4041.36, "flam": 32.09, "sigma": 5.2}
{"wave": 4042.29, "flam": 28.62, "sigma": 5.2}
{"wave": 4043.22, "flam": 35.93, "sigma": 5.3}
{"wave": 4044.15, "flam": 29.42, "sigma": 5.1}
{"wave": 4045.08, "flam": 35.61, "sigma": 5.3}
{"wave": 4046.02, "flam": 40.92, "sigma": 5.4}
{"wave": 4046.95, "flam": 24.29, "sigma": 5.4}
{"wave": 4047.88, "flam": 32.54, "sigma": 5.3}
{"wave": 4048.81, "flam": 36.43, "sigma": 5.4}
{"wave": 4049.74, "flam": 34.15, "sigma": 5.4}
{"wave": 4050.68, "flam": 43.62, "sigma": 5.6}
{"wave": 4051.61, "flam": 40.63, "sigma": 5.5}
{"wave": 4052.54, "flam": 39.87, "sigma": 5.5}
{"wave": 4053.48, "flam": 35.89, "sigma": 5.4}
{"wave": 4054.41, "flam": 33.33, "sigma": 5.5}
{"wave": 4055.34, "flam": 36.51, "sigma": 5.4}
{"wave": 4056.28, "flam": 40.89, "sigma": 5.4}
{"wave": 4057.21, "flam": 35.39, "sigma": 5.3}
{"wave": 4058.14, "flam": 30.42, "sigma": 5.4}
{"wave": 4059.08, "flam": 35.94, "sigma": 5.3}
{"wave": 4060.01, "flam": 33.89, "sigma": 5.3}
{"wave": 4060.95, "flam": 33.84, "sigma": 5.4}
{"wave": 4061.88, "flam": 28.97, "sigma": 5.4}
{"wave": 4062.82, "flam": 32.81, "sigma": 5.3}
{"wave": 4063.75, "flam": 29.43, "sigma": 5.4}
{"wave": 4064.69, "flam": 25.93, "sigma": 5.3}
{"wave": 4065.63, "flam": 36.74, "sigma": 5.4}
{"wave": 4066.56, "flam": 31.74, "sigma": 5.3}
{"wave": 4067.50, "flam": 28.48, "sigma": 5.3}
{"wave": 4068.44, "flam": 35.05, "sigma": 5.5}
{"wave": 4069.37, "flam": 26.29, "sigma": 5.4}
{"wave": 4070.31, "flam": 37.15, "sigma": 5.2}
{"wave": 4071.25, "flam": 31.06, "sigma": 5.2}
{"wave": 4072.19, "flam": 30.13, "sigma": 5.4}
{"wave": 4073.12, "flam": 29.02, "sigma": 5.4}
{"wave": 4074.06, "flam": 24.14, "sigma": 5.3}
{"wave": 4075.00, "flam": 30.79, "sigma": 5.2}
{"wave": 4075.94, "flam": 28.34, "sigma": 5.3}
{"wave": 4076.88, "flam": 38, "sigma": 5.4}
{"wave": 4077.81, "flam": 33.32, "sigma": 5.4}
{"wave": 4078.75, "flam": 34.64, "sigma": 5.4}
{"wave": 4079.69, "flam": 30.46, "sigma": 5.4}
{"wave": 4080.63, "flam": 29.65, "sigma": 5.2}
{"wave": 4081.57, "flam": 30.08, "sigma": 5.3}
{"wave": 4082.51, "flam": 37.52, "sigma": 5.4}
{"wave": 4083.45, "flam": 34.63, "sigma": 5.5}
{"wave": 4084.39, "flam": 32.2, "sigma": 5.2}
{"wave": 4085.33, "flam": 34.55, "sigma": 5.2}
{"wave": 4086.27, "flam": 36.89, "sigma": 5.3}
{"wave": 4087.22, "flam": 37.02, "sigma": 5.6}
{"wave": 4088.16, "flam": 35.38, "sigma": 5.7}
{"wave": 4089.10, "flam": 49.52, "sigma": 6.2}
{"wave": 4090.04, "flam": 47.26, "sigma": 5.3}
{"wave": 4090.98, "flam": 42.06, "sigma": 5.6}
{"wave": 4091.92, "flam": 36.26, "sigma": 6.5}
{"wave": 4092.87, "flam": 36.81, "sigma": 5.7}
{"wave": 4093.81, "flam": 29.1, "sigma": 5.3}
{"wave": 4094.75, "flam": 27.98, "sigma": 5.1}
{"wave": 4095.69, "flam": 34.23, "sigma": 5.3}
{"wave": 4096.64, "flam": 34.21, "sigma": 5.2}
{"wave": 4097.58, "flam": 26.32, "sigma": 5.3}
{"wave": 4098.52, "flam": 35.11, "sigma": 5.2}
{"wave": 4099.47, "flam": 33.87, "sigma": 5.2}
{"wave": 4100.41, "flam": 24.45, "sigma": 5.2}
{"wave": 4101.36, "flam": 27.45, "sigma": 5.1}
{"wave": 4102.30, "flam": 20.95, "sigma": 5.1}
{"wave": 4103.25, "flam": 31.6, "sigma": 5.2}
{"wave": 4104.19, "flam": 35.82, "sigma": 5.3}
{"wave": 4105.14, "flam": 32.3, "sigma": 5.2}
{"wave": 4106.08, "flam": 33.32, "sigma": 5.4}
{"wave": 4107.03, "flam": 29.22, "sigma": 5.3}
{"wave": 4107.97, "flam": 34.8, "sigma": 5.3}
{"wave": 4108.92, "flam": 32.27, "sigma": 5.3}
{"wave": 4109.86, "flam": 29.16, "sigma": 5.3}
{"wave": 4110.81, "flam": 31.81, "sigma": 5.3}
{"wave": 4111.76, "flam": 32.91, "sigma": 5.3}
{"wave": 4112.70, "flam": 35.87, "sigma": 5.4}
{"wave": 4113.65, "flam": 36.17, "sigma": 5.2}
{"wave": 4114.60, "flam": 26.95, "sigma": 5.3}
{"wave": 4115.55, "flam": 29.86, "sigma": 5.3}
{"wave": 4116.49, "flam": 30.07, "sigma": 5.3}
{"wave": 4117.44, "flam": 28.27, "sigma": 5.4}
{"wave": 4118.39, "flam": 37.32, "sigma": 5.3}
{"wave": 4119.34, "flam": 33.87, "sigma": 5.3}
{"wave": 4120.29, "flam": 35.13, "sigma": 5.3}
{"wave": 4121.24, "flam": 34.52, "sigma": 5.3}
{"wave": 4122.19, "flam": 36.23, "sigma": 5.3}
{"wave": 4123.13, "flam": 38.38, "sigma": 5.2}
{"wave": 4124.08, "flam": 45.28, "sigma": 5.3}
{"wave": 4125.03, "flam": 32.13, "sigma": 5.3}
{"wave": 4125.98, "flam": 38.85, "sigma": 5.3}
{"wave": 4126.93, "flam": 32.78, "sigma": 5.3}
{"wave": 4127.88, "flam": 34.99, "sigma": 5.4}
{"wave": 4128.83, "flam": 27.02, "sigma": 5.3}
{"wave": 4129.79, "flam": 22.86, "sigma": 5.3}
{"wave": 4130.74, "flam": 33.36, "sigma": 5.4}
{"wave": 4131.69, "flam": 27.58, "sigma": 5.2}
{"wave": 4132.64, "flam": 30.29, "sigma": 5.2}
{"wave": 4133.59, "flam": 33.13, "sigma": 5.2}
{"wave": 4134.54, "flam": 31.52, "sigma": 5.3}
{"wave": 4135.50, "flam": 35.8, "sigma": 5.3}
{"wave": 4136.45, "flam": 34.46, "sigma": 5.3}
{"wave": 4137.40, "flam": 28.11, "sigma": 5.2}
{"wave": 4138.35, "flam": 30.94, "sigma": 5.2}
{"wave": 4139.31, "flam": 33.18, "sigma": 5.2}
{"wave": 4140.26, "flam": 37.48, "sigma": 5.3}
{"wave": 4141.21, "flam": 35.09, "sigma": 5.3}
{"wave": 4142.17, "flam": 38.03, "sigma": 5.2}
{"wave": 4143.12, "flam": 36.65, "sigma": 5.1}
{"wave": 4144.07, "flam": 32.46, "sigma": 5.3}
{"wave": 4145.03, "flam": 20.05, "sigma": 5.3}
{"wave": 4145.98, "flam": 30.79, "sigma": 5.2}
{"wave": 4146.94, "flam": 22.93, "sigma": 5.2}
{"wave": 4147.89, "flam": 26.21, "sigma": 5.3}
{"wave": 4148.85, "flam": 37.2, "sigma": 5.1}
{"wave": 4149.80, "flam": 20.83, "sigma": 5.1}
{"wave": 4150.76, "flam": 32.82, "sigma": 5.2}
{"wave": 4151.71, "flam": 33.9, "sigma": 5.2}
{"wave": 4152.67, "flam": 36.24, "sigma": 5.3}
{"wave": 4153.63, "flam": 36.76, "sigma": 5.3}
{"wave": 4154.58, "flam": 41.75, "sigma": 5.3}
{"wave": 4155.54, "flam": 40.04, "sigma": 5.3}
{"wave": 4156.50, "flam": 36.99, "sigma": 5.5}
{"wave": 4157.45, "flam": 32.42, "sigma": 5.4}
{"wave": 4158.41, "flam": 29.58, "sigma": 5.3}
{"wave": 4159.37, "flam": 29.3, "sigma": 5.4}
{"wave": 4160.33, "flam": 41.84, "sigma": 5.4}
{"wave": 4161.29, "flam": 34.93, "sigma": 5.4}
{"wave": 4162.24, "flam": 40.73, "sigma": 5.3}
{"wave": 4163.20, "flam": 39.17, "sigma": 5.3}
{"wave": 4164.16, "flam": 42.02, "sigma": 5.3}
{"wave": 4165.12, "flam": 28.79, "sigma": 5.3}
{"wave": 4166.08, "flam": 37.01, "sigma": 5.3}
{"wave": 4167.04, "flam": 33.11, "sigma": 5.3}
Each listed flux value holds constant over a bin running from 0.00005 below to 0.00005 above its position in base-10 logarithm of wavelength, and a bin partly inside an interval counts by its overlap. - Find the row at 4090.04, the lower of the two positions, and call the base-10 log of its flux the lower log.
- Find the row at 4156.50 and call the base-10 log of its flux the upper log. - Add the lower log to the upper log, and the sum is 3.24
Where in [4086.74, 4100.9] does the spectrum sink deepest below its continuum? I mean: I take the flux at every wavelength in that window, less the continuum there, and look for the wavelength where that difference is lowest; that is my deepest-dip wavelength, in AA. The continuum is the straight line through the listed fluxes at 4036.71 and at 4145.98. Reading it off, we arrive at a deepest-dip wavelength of 4100.41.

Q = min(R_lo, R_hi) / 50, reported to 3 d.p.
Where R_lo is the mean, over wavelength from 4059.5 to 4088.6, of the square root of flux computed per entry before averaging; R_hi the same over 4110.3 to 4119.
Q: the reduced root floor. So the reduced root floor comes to 0.113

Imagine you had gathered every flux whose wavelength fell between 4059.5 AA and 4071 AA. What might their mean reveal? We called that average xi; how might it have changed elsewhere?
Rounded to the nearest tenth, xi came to 31.7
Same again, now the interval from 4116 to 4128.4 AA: 35.2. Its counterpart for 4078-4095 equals 35.7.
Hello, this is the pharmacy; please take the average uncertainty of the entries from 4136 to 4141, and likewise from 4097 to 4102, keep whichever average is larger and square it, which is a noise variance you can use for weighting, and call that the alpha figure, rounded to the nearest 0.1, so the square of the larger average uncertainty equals 27.5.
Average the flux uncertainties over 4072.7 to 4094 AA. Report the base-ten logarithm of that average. 0.738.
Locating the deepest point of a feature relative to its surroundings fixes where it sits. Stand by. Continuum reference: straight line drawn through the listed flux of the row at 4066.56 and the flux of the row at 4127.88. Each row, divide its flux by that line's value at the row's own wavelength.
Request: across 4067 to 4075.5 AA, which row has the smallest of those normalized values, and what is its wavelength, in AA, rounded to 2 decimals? 4074.06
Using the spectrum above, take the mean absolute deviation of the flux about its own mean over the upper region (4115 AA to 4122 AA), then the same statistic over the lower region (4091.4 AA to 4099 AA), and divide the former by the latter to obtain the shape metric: 0.8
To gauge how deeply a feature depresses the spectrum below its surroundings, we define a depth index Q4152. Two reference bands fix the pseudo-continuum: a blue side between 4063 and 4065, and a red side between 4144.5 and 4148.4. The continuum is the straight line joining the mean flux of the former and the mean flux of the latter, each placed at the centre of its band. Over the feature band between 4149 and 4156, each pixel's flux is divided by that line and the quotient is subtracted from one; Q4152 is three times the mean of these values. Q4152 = -1.2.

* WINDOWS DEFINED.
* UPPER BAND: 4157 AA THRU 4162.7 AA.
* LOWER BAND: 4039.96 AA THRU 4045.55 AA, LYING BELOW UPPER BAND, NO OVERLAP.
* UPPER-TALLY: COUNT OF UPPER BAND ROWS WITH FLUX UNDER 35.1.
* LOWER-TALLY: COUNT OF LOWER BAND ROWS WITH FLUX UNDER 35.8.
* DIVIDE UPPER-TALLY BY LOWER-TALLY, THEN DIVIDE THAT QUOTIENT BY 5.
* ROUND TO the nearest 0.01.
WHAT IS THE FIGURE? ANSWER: 0.16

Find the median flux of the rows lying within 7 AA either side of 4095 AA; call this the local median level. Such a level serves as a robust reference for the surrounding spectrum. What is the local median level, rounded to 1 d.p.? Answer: 34.2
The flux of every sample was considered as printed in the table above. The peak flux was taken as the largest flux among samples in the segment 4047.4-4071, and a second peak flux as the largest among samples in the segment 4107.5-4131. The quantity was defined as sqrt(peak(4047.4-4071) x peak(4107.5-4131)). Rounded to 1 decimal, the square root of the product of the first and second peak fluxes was 44.4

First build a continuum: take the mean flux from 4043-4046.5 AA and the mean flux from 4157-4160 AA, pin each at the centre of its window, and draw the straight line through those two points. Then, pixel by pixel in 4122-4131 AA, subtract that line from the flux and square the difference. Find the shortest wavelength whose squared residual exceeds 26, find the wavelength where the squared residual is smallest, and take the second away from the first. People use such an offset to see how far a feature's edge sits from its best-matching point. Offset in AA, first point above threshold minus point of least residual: -1.9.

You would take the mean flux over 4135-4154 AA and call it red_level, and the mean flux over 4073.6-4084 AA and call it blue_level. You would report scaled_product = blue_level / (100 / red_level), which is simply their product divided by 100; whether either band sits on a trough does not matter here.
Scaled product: 10.2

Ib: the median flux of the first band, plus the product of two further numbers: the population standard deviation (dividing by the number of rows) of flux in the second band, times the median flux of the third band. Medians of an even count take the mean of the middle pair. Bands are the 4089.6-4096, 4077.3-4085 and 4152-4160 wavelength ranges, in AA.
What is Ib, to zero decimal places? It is 130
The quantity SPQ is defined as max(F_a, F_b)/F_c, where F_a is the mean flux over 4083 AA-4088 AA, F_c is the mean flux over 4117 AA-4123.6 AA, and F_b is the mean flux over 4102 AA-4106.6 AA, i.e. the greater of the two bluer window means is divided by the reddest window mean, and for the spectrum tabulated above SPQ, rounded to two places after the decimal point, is 1.01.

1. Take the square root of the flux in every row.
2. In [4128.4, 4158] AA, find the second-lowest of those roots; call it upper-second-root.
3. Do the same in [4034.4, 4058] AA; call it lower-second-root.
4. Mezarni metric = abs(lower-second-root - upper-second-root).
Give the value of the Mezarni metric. 0.36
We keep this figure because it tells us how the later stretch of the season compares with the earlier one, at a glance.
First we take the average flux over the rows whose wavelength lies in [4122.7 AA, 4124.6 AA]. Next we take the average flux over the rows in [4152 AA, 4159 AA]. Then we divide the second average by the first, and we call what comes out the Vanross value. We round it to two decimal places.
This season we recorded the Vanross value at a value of 0.87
